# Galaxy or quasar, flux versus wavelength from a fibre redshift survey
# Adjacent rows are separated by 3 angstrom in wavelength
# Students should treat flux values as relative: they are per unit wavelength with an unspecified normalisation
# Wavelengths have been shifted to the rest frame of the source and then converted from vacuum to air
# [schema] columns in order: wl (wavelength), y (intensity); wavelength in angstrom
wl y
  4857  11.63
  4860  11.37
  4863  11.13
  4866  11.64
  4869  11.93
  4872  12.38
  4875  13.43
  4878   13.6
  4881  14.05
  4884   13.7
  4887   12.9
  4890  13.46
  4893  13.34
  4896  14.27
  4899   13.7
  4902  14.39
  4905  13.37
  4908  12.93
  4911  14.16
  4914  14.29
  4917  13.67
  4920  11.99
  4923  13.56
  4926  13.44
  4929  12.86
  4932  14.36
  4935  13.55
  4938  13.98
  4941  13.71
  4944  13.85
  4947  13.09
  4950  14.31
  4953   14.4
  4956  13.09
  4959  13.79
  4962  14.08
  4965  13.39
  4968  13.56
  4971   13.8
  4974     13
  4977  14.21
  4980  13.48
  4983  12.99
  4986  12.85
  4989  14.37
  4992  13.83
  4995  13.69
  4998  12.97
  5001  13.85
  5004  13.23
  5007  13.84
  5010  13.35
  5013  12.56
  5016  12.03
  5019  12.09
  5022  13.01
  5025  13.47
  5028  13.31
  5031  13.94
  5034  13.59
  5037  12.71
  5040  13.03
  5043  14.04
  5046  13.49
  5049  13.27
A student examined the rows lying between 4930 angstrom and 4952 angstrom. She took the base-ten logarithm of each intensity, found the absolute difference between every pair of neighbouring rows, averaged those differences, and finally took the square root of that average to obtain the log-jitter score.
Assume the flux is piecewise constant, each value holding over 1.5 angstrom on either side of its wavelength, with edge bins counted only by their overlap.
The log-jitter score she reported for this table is 0.138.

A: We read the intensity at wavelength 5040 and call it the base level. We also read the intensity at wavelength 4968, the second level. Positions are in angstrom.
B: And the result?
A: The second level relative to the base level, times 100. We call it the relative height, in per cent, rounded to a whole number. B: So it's 104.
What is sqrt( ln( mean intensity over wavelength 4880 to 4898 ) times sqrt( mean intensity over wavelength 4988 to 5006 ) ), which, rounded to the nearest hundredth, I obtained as 3.11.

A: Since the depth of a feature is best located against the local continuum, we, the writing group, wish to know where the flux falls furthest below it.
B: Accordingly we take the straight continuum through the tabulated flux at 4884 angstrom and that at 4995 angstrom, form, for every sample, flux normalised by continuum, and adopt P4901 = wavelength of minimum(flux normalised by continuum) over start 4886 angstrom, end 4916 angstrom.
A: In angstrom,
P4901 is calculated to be 4887 angstrom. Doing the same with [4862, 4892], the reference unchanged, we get 4863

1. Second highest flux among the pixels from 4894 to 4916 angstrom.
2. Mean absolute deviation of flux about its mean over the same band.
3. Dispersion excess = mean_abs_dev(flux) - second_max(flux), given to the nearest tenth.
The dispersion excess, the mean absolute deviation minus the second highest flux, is -13.8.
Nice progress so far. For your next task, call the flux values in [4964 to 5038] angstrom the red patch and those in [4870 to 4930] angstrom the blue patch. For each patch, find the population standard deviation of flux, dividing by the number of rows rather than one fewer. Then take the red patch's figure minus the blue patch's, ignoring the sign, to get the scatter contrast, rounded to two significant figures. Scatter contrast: 0.033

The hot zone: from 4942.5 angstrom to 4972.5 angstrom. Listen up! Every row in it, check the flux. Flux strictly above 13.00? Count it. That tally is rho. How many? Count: 10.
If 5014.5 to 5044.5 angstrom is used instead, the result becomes 7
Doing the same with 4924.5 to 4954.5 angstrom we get 9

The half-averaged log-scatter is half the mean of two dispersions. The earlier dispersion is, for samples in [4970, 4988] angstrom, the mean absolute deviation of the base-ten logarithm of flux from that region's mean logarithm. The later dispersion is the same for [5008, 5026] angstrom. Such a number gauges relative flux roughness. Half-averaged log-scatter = 0.0080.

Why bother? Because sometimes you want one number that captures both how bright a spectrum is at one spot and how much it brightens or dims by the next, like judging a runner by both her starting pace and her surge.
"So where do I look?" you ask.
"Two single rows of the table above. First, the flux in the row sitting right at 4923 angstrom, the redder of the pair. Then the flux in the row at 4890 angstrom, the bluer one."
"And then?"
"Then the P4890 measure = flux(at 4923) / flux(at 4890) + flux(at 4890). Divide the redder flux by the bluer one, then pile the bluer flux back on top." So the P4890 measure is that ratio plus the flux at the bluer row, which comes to 14.5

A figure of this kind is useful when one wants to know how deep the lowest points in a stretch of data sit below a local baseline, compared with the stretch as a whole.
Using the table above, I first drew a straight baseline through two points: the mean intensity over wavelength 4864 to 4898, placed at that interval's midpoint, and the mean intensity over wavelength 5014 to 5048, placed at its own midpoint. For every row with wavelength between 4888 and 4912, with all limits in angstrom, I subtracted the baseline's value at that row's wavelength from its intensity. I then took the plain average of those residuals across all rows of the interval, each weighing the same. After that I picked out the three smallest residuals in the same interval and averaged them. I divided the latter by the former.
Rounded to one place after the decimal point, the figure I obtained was 0.1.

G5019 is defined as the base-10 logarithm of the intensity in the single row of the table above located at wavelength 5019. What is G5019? 1.08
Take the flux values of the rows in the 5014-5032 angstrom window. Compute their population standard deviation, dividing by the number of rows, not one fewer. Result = 0.70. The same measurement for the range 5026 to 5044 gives 0.47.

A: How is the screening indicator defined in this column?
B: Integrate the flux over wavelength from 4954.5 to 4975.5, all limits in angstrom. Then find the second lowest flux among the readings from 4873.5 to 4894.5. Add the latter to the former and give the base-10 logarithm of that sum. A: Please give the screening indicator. 2.473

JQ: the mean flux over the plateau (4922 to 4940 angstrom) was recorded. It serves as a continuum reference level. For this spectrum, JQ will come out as 13.6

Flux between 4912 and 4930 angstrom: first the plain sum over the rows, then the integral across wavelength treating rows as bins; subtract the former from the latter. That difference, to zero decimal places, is 160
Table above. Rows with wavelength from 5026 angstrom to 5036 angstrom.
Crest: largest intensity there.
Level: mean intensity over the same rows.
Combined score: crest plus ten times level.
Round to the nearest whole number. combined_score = 150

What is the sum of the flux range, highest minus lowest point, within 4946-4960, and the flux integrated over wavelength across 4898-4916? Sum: 250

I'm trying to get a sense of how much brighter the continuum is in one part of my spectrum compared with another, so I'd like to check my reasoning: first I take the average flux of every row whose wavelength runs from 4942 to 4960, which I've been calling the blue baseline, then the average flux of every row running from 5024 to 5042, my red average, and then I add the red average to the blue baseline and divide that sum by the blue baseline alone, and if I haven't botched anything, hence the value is 1.97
